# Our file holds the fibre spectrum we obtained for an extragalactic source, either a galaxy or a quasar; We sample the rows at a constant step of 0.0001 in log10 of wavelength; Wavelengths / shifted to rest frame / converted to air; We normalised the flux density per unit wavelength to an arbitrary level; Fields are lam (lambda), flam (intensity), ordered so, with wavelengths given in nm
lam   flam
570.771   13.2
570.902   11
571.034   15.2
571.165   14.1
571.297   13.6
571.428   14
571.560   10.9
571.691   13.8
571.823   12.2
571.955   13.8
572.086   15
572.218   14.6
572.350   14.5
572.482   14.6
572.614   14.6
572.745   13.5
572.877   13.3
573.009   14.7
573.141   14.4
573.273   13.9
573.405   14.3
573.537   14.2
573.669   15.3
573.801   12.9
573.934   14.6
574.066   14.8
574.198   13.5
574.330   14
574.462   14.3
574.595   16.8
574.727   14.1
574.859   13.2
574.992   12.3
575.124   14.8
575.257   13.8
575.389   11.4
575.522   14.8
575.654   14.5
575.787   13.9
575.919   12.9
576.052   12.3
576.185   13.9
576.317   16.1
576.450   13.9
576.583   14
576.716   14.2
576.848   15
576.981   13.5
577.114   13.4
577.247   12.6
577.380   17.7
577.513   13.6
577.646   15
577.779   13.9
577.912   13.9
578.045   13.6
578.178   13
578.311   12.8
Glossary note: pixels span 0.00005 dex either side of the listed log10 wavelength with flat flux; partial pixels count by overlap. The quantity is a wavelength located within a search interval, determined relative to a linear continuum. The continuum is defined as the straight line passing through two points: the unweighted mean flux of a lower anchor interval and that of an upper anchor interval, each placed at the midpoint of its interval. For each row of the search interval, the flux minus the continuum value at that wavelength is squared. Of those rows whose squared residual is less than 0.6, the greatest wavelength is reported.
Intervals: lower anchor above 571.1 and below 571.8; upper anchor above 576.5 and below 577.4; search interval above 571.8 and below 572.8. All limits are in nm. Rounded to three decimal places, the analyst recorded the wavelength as 572.745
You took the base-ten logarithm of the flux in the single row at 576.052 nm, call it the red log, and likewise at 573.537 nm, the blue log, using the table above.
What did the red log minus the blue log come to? -0.062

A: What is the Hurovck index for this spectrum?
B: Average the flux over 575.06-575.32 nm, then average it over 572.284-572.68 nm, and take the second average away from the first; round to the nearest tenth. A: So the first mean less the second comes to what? -0.3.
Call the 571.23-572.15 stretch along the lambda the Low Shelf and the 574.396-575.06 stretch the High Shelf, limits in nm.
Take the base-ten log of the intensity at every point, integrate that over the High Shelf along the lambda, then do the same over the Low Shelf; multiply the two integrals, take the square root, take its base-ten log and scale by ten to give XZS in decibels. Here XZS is -0.52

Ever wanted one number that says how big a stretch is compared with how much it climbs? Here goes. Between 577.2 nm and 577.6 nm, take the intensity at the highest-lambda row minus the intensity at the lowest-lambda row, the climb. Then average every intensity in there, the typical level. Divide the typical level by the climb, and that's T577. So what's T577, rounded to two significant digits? 15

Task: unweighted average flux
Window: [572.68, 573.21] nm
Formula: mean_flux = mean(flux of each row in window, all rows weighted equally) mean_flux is 14.0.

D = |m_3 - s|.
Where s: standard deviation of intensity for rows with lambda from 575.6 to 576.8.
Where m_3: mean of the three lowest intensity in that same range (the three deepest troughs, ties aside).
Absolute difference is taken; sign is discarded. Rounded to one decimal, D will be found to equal 12.0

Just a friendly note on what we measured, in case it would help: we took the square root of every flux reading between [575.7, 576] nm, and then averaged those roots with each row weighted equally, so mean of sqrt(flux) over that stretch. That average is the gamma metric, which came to 3.66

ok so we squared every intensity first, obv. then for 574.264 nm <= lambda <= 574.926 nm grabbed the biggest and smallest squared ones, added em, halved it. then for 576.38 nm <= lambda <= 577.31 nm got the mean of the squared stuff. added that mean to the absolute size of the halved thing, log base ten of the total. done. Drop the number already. 2.62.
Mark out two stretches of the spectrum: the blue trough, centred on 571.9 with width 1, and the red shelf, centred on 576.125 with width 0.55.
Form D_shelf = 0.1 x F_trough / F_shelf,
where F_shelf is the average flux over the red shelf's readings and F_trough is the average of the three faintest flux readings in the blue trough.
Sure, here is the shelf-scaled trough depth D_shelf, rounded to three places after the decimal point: 0.089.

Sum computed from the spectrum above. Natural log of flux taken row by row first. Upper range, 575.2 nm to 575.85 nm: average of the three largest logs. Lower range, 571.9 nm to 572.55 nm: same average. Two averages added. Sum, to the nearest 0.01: 5.36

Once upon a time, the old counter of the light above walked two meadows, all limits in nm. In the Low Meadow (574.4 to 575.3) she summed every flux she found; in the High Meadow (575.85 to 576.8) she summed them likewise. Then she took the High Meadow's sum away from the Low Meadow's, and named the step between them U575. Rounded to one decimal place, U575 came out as 2.0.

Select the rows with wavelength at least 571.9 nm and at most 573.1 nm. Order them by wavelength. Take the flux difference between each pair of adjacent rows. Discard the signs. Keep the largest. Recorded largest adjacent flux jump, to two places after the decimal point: 1.40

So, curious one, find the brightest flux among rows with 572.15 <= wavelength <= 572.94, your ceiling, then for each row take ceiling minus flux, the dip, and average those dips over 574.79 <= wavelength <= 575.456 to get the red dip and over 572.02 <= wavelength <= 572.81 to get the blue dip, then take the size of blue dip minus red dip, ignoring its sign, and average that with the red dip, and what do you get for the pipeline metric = 1.43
